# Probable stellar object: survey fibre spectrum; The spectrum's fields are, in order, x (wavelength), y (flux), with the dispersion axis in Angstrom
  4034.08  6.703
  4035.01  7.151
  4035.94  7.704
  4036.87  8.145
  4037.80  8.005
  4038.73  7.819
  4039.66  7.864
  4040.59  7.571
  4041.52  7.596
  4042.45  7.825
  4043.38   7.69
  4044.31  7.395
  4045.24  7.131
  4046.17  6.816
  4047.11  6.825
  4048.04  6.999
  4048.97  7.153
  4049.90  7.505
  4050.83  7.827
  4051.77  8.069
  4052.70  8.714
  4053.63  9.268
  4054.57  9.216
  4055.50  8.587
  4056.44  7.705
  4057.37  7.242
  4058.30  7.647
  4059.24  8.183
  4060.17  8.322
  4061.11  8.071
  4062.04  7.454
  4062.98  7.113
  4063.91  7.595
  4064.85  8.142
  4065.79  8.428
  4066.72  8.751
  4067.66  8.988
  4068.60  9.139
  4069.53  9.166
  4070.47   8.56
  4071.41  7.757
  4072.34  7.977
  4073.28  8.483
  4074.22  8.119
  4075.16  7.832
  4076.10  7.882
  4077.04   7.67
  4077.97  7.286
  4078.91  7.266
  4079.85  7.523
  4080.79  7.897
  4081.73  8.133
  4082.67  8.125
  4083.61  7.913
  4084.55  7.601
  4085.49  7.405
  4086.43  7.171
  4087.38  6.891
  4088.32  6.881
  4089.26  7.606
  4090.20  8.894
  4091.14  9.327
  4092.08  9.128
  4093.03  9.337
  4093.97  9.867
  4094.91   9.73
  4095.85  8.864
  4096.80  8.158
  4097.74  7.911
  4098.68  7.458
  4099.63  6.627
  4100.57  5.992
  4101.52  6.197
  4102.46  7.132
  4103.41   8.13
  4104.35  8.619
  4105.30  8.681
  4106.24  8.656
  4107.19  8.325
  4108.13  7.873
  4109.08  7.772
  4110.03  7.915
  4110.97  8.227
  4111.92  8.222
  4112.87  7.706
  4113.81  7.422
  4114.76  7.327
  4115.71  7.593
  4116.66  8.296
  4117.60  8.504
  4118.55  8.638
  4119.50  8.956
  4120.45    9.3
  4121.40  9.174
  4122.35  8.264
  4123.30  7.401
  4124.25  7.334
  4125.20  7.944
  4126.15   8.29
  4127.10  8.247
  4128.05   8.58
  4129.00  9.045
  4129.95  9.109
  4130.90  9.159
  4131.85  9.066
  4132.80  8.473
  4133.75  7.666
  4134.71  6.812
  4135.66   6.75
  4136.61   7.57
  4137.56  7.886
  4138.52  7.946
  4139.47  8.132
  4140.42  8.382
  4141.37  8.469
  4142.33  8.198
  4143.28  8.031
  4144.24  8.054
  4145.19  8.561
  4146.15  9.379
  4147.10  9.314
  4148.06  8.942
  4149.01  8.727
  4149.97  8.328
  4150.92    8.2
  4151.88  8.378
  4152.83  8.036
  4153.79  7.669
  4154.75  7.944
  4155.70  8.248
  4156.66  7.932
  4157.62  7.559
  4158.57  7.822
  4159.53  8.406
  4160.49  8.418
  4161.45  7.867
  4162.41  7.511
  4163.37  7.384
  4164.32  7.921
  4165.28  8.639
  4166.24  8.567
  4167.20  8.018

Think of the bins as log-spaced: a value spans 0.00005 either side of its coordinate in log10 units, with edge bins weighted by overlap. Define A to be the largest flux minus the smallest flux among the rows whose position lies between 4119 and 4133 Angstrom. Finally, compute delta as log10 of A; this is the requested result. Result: 0.29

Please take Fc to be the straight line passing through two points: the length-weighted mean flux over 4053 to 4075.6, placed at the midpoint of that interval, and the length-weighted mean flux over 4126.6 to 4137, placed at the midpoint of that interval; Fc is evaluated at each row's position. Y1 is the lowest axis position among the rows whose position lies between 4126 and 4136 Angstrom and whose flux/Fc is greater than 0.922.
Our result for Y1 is 4126.15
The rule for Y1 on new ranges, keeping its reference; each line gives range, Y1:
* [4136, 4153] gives 4137.56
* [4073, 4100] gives 4073.28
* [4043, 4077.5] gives 4043.38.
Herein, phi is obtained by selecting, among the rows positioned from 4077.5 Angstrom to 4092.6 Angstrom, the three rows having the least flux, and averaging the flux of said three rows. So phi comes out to 7.0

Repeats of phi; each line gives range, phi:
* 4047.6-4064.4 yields 7.1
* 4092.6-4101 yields 6.7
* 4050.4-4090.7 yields 7.0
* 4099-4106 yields 6.3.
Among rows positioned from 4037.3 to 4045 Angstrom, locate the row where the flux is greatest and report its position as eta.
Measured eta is 4037.80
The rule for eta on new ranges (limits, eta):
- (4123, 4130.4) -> 4129.95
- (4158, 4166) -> 4165.28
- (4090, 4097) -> 4093.97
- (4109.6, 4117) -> 4116.66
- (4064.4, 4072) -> 4069.53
